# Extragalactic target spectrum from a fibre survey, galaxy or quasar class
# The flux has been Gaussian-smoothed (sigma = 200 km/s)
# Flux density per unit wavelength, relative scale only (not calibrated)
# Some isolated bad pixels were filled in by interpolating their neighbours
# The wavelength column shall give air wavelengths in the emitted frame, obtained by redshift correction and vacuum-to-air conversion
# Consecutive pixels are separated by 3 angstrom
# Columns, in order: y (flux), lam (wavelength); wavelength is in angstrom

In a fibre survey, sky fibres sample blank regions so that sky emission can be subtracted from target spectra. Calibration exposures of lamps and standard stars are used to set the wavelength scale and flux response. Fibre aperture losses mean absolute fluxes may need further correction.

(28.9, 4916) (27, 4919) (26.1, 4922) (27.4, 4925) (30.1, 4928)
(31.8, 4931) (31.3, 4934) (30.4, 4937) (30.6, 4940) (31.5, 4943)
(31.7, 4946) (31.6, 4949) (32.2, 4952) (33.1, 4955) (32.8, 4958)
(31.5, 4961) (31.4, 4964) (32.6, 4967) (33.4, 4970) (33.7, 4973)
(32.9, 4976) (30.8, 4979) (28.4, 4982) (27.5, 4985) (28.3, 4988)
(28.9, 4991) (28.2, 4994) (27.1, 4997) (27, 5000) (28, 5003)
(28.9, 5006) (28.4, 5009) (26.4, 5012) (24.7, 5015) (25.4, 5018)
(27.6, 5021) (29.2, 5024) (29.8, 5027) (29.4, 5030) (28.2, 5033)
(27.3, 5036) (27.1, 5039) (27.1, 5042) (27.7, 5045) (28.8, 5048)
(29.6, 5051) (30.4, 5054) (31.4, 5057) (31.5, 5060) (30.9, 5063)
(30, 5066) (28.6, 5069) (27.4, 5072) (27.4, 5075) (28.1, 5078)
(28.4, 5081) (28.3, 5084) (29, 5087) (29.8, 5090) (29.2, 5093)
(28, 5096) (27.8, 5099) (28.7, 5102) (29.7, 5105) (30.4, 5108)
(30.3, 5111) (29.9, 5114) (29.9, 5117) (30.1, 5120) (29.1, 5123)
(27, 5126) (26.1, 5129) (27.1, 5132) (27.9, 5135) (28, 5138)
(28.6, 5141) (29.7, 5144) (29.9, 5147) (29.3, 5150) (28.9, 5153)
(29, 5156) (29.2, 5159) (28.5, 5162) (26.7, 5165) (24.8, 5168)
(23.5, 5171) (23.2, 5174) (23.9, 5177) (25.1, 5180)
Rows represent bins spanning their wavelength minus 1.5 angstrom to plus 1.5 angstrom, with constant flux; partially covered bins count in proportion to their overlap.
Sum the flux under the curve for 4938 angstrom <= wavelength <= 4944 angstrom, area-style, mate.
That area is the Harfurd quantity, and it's 186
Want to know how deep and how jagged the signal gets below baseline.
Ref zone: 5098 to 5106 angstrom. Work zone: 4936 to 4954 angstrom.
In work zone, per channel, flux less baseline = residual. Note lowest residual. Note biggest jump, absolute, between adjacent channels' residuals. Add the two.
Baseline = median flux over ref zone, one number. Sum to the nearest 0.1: 2.6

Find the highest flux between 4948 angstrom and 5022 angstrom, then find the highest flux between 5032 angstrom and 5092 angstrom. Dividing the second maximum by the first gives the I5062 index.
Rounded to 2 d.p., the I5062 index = 0.93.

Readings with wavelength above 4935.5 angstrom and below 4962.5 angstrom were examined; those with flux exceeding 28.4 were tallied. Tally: 9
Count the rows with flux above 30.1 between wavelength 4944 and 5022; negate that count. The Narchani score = -12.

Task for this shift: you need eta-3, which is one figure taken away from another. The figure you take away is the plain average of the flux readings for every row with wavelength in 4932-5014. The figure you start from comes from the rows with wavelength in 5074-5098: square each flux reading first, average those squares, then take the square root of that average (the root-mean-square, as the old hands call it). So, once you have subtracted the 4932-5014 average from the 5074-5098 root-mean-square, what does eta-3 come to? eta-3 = -1.8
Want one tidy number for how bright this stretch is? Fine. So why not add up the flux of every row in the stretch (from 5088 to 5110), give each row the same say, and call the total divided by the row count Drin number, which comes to 29.1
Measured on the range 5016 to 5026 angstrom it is 27.4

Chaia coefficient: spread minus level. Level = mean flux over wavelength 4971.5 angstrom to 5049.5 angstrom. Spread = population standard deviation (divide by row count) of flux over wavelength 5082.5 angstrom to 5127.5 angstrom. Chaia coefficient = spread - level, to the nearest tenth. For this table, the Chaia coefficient -27.4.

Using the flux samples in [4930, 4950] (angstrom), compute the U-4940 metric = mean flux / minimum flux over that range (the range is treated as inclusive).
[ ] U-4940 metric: 1.03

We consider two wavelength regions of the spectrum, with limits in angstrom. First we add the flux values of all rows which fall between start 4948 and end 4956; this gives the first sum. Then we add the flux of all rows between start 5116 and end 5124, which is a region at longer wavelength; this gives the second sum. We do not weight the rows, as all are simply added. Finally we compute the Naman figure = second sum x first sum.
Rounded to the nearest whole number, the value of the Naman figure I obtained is 8634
